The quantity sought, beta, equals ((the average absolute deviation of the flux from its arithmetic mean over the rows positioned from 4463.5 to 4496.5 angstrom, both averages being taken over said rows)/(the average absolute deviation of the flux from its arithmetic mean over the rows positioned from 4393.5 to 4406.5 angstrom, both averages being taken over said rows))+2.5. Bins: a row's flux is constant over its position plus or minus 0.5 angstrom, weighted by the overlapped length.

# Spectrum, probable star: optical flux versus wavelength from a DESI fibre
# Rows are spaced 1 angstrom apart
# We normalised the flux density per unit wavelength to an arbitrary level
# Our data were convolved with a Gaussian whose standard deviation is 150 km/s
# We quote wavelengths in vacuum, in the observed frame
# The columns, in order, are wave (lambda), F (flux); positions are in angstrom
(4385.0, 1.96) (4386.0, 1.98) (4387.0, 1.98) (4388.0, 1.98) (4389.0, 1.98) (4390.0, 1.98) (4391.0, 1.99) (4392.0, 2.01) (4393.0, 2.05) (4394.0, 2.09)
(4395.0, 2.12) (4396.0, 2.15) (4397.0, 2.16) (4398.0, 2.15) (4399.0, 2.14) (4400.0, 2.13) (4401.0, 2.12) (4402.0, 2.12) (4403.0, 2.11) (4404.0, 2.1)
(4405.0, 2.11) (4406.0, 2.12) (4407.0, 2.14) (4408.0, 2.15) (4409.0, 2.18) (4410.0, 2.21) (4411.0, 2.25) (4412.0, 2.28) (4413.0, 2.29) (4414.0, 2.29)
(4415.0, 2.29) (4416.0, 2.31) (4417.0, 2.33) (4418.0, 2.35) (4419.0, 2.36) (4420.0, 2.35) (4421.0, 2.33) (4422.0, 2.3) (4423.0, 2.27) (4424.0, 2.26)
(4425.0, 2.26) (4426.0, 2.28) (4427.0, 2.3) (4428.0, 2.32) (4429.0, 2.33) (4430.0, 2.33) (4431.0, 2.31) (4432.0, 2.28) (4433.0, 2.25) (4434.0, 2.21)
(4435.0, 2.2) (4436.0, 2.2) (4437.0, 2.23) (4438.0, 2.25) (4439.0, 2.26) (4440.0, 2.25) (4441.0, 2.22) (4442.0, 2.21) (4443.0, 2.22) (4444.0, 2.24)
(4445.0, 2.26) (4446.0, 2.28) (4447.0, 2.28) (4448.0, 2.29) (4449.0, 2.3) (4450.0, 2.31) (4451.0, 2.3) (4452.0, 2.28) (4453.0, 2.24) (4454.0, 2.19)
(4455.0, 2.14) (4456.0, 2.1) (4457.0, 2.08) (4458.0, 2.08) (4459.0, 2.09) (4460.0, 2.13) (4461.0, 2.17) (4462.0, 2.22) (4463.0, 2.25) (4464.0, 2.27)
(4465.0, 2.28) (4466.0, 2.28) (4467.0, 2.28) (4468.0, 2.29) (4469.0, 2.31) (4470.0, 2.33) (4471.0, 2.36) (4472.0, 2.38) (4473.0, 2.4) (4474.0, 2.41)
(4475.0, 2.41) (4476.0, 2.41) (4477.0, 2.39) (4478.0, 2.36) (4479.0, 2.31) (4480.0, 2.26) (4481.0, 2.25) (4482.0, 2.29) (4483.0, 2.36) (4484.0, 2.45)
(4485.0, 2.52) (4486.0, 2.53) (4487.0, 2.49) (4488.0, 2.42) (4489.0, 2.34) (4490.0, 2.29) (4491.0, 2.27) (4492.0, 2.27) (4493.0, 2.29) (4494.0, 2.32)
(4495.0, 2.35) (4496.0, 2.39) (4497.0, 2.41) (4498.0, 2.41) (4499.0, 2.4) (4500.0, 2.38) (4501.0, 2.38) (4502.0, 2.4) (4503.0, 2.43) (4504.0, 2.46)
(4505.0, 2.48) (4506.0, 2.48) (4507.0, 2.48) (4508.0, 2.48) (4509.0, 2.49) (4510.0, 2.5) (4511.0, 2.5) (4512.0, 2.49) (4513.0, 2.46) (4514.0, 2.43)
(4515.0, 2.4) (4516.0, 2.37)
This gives 6.3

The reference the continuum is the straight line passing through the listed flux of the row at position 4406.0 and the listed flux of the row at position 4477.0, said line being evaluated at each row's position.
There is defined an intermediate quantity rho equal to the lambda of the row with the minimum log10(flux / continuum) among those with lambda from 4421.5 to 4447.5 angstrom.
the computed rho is 4442.0 angstrom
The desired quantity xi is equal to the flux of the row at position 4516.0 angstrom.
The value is 2.37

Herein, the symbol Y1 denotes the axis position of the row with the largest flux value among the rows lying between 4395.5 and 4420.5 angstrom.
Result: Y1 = 4419.0 angstrom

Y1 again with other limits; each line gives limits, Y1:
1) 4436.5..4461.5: 4450.0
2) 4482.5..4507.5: 4486.0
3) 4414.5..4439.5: 4419.0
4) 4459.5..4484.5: 4484.0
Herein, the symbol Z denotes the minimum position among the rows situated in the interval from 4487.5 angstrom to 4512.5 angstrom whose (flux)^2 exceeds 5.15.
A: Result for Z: 4488.0 angstrom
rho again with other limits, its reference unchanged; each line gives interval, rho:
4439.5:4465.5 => 4458.0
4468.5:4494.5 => 4492.0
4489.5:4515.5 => 4492.0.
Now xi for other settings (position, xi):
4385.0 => 1.96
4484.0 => 2.45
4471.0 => 2.36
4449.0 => 2.3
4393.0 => 2.05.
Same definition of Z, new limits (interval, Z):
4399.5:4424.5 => 4412.0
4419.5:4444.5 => 4420.0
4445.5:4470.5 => 4446.0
